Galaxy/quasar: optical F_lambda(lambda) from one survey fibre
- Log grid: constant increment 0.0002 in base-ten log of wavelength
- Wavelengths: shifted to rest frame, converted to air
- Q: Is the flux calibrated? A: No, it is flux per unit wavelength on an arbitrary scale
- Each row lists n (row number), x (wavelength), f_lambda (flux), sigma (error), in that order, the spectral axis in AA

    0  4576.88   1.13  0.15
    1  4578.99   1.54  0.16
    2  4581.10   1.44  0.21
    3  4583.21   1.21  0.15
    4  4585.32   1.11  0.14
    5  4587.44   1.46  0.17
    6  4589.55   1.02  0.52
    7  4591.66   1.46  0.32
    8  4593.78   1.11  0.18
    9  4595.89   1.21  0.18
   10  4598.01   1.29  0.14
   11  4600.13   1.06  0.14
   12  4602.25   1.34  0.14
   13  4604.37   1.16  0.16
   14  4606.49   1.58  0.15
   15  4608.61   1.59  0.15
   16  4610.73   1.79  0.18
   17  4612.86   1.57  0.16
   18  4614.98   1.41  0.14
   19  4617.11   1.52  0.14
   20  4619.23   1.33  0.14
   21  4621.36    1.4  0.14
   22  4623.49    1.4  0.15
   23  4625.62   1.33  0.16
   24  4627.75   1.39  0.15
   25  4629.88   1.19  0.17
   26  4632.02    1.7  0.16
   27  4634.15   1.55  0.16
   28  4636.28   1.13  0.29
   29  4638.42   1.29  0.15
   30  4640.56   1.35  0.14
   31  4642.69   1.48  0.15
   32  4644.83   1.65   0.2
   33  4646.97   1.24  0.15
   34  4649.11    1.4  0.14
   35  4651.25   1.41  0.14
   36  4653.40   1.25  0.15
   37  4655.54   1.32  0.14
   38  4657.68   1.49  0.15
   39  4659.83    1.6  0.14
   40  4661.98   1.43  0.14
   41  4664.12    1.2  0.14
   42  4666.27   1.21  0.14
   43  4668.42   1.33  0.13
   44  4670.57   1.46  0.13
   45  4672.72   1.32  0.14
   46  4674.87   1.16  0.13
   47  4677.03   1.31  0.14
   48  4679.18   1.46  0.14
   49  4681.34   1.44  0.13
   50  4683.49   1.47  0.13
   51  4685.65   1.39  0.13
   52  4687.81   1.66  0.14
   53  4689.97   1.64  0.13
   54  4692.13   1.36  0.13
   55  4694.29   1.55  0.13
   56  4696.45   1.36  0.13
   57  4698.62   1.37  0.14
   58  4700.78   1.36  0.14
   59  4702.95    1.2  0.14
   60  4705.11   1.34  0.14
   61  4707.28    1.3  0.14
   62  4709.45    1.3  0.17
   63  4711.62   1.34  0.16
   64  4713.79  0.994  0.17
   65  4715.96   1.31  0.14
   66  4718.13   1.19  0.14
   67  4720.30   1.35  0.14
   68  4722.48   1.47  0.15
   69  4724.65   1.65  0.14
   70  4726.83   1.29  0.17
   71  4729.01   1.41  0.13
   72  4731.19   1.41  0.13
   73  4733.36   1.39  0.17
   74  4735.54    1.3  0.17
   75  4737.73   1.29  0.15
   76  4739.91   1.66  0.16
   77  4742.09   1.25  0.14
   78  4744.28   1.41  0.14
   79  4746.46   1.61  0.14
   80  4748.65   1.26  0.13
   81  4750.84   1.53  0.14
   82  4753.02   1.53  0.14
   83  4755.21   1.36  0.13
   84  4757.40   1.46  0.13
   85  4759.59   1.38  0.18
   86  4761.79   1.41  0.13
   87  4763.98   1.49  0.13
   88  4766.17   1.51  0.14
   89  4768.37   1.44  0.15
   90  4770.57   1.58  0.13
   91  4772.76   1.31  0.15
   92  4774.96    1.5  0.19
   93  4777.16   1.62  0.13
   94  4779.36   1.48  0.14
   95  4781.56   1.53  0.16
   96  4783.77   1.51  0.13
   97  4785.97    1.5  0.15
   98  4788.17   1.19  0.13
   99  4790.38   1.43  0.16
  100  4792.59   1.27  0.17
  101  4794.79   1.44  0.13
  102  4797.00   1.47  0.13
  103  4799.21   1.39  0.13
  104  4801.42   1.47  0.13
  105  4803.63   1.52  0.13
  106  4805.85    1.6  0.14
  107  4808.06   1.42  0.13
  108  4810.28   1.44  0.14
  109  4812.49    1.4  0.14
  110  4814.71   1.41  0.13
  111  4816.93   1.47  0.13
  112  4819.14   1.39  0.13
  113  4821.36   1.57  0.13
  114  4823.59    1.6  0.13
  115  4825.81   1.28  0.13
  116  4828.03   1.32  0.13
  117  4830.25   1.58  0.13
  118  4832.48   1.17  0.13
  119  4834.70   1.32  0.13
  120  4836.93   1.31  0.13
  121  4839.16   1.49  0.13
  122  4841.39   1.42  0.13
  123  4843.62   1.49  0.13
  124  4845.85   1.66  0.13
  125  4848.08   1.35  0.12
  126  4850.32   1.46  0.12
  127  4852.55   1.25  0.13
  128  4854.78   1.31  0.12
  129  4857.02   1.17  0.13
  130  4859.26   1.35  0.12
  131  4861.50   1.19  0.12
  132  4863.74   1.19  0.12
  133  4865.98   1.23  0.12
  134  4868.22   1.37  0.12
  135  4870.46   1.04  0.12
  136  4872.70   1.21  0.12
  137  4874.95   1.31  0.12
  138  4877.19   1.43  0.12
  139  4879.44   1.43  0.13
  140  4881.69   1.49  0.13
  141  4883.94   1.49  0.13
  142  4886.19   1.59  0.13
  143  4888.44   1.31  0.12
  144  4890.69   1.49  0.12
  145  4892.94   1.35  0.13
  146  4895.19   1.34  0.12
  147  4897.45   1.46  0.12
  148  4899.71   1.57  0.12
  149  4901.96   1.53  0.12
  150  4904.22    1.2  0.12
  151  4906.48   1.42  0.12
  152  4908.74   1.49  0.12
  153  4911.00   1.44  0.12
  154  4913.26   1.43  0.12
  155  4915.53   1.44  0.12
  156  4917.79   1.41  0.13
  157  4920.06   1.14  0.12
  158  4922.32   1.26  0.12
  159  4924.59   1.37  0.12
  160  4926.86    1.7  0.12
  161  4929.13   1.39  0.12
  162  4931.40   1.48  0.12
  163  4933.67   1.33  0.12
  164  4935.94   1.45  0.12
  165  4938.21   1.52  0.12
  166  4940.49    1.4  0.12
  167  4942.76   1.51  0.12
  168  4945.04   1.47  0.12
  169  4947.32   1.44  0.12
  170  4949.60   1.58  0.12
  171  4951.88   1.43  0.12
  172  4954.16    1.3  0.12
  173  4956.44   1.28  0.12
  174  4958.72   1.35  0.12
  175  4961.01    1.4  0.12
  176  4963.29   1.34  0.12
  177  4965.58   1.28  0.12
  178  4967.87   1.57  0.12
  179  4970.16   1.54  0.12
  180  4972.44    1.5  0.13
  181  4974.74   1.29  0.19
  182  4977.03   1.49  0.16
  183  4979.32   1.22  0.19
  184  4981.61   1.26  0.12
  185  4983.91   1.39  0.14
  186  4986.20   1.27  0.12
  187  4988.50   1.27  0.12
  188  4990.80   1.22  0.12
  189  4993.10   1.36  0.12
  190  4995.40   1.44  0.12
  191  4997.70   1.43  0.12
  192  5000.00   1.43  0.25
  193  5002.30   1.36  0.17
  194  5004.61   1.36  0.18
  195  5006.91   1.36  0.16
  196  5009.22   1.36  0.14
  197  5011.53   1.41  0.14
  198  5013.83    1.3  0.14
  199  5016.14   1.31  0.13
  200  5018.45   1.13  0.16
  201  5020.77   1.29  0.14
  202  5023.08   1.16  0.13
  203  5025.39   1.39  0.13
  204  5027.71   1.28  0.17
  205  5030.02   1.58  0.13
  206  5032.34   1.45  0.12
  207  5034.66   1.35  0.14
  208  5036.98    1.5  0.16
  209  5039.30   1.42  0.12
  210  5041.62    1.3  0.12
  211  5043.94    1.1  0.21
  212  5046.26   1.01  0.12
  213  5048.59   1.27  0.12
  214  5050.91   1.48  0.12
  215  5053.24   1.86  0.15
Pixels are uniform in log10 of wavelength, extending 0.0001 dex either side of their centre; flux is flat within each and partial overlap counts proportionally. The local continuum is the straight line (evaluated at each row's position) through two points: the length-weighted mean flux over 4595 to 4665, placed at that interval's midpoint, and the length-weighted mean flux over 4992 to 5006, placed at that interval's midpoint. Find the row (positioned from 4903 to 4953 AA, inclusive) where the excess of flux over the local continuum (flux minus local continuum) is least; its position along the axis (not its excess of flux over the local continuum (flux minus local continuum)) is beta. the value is 4920.06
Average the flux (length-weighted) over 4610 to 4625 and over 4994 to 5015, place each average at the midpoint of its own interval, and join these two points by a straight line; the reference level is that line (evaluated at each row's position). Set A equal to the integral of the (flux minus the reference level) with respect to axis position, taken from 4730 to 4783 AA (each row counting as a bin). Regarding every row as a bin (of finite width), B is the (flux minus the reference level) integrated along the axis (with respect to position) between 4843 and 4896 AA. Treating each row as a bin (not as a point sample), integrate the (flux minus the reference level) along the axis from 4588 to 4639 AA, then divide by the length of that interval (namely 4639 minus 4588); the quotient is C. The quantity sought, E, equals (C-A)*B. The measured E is 1.0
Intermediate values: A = 0.2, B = -3.3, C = -0.108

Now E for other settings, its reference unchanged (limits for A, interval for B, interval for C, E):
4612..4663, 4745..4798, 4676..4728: 1.7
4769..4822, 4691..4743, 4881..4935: 5.3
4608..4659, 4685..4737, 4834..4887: -10.6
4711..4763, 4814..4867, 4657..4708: -8.1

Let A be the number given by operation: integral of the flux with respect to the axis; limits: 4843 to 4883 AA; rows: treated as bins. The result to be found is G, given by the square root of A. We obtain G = 7.29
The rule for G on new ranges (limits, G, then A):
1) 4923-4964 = 7.65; 59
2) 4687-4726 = 7.31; 54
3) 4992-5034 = 7.55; 57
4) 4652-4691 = 7.38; 54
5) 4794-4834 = 7.59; 58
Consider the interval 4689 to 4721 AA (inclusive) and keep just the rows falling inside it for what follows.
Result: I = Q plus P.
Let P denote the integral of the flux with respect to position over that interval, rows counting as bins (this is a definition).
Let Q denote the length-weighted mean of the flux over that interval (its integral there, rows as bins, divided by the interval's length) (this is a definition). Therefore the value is 44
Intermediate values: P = 43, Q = 1.33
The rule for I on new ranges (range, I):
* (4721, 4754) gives 49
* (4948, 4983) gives 50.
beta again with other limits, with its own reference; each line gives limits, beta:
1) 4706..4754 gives 4713.79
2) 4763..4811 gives 4788.17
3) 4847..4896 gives 4870.46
